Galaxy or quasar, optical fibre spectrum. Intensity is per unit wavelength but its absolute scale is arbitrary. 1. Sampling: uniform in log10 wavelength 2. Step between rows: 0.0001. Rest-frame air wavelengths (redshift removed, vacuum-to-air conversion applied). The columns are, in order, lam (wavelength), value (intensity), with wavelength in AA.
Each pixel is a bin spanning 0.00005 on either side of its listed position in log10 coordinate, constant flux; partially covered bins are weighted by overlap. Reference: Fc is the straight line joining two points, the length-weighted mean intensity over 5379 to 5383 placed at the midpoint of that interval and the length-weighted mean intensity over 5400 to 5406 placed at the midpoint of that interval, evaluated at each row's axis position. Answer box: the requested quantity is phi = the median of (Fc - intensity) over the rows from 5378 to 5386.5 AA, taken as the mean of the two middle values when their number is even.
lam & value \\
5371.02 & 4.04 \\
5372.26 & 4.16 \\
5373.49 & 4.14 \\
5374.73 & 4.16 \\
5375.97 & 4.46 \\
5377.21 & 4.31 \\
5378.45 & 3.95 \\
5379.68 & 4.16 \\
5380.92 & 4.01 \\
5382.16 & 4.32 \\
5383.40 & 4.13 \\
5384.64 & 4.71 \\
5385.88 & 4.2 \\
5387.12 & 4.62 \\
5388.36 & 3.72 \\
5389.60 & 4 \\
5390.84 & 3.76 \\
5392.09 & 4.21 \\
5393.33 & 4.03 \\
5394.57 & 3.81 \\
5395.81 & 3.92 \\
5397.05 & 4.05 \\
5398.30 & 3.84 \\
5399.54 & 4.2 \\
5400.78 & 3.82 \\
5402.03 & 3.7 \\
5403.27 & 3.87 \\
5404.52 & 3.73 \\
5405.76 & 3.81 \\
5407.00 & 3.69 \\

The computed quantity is -0.01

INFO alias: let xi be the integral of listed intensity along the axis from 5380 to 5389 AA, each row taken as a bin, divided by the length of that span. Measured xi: 4.2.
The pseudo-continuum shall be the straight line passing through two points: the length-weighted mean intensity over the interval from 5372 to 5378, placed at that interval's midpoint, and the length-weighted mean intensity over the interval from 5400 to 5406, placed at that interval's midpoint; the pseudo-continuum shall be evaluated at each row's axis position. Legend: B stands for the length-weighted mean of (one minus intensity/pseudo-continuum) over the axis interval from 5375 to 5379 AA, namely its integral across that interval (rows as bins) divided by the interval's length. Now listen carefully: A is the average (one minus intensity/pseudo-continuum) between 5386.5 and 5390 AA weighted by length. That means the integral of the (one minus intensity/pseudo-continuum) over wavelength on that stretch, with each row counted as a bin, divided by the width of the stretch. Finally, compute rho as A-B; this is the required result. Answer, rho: -0.02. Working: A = -0.022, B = -0.006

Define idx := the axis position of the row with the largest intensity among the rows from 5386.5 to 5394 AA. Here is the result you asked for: 5387.12 AA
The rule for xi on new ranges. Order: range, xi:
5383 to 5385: 4.4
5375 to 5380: 4.2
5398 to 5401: 4.0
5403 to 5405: 3.8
